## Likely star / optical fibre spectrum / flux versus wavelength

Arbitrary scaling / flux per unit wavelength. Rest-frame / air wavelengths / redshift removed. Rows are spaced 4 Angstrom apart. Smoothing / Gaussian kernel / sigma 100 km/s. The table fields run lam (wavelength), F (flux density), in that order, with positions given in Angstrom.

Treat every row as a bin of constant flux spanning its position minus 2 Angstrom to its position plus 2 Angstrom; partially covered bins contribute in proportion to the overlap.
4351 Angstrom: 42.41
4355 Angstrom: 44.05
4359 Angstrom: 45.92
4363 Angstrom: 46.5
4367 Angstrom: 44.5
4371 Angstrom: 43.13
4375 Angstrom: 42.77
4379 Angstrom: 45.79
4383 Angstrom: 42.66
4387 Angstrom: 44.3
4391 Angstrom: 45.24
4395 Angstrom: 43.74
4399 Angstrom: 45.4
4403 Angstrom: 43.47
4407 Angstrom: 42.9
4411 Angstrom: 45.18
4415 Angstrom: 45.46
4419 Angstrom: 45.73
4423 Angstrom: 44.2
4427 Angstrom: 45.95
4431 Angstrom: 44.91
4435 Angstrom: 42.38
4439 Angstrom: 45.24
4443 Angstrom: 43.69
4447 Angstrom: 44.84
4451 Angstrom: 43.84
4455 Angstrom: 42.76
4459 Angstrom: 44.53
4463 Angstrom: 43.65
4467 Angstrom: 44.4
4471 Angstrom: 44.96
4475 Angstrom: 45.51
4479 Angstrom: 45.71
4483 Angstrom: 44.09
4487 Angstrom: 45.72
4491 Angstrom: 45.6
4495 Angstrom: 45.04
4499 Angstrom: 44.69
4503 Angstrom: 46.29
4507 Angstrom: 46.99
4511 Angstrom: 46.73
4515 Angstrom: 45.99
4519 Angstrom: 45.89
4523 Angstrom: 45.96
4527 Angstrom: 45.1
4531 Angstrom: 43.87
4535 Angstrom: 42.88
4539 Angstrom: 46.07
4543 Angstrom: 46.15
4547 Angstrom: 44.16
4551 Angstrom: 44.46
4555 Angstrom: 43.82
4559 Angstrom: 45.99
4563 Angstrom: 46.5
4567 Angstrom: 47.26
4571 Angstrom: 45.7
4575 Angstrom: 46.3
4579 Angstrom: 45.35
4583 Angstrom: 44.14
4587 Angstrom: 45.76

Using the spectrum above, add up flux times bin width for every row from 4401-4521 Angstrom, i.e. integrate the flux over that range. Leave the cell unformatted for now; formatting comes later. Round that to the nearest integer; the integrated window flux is 5385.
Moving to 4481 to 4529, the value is 2192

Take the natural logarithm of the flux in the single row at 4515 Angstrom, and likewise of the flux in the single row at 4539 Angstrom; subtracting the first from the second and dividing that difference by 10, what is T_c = 0.000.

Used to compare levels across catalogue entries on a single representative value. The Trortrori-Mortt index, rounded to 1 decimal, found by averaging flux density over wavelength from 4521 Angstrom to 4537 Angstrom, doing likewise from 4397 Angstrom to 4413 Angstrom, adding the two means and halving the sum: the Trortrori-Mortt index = 44.3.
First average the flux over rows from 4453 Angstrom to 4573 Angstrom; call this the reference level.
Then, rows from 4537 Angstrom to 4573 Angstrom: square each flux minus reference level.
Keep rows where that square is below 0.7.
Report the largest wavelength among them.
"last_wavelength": 4571 Angstrom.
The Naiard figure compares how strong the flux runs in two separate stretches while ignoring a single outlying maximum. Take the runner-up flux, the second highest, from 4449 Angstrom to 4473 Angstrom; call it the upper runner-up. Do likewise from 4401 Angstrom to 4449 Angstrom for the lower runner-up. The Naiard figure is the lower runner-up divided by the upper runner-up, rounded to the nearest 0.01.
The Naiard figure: 1.03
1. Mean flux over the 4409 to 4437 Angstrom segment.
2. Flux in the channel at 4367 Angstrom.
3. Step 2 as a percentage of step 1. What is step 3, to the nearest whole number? 99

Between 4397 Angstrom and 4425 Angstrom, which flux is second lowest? 43.47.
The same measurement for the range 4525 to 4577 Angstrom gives 43.82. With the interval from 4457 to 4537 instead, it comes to 43.65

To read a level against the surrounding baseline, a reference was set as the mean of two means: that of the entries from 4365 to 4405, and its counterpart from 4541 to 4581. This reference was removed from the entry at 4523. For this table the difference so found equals 1.1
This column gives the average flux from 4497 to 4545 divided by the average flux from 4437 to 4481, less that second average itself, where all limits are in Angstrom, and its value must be -43.4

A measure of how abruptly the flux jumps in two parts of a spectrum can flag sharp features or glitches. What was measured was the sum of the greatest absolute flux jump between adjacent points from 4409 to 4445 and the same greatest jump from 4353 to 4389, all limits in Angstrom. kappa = 6.0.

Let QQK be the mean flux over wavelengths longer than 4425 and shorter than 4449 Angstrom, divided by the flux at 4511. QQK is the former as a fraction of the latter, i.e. 0.95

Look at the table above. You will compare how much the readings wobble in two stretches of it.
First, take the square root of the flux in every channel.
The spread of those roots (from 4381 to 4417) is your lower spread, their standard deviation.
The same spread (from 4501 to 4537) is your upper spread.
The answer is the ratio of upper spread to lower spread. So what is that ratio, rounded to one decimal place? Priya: 1.2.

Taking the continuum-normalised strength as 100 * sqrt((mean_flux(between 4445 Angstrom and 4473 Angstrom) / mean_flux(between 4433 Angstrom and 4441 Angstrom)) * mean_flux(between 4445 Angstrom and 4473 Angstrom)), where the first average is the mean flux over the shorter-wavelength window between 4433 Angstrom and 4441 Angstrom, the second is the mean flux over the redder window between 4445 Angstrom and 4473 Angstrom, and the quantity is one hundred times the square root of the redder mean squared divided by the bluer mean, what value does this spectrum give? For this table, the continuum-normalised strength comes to 667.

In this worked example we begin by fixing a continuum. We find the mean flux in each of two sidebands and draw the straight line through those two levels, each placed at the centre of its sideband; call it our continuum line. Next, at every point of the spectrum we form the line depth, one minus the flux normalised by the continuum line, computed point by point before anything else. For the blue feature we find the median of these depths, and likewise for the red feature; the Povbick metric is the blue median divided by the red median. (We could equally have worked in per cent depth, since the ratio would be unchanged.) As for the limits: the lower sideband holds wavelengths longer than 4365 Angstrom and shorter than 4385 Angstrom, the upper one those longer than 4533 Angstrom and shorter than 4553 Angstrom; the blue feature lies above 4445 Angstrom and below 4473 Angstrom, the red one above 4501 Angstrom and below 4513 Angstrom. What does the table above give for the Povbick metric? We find 0.0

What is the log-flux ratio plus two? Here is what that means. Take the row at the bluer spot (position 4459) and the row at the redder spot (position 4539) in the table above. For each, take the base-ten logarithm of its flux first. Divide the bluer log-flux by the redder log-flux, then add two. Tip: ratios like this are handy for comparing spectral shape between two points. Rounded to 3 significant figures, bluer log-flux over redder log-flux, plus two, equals 2.99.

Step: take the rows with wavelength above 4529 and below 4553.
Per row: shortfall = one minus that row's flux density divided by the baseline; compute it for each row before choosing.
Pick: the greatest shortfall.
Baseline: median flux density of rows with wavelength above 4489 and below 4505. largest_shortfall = 0.054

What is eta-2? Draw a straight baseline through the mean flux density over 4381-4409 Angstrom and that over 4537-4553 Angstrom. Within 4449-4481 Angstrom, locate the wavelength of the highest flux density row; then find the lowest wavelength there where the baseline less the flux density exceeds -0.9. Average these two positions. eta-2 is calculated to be 4465 Angstrom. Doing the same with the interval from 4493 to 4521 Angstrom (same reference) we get 4501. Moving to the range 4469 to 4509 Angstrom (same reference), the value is 4489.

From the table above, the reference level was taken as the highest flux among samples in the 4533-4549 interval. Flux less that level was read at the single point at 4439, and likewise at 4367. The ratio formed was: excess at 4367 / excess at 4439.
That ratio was 1.8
